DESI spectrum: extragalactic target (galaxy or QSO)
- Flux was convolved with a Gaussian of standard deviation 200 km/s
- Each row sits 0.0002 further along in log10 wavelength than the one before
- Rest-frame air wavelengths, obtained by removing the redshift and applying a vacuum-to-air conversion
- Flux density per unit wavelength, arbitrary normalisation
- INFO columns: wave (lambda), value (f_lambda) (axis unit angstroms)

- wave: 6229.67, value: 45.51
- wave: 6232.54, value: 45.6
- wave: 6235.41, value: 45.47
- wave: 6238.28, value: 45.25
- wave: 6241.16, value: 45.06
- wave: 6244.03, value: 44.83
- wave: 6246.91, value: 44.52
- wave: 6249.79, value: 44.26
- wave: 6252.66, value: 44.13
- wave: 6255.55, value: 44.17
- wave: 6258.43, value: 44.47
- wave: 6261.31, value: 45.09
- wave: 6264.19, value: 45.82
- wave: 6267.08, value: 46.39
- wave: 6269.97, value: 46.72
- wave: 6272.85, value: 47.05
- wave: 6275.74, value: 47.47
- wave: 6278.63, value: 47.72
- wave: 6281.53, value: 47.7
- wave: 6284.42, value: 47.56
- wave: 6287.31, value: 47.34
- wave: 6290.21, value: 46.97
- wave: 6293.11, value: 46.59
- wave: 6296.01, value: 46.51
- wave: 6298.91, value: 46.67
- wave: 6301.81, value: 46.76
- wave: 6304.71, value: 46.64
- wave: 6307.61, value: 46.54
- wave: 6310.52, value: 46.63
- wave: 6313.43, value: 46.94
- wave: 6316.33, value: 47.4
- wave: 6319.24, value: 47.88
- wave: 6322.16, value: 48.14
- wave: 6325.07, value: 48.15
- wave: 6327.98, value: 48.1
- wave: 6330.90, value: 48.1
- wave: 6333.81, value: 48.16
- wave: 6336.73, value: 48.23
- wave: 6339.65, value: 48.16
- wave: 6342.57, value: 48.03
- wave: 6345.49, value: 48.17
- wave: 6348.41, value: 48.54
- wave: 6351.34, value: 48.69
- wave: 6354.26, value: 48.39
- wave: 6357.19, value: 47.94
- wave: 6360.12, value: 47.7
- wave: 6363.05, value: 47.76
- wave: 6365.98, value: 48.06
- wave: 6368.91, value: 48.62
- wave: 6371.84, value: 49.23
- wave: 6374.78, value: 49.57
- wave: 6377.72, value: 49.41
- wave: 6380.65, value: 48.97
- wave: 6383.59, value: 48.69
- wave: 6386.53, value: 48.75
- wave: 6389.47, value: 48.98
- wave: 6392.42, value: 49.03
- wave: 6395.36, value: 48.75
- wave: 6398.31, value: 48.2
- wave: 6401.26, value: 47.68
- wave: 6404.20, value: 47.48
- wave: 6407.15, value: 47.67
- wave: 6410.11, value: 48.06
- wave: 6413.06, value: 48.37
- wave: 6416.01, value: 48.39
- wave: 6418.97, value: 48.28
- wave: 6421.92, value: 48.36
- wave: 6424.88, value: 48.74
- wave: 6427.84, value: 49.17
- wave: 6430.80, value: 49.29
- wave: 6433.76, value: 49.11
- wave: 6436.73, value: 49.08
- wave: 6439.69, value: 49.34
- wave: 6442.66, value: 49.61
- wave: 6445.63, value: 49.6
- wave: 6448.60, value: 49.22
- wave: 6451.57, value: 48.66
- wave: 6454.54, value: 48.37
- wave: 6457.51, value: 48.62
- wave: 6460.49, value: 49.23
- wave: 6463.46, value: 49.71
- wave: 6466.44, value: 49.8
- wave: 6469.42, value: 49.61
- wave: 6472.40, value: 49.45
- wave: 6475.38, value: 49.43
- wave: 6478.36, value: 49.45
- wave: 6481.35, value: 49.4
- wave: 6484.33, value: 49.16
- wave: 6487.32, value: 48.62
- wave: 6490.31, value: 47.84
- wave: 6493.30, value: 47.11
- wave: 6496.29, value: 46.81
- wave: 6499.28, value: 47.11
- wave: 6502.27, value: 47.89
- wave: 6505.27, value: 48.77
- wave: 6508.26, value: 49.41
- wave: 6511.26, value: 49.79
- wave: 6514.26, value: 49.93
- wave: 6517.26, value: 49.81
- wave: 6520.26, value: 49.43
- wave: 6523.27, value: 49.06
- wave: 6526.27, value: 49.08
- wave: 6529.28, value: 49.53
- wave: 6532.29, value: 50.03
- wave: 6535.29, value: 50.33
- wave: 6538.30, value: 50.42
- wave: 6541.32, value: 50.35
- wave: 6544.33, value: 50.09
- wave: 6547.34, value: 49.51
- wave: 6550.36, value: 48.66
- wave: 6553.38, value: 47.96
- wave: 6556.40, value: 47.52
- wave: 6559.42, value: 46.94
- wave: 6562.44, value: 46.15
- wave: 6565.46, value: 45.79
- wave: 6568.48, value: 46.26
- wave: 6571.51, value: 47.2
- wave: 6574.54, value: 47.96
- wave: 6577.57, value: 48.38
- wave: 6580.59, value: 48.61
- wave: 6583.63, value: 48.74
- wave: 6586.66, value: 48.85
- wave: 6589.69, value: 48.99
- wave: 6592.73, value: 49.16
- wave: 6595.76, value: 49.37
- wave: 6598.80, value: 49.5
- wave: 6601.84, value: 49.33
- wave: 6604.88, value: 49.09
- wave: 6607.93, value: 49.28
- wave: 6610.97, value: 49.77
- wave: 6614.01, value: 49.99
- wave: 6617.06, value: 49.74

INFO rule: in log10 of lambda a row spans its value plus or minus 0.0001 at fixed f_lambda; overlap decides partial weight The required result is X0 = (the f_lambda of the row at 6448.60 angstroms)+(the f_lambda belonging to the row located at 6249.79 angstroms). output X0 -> 93.5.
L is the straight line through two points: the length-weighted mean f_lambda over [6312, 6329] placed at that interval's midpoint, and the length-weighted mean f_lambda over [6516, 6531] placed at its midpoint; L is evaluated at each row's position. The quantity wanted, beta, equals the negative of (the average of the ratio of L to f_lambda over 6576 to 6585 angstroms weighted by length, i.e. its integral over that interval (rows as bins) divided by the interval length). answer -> -1.03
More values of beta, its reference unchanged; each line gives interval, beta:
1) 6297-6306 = -1.02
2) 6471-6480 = -0.99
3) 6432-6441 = -0.99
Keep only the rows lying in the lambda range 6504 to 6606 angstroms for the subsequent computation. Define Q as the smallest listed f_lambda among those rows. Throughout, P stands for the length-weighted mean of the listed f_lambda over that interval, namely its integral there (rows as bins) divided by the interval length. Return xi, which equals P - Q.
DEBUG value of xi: 3.03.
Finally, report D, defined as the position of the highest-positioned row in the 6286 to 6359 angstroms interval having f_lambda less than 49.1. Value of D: 6357.19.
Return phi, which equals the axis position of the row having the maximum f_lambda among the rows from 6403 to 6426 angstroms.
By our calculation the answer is 6424.88 angstroms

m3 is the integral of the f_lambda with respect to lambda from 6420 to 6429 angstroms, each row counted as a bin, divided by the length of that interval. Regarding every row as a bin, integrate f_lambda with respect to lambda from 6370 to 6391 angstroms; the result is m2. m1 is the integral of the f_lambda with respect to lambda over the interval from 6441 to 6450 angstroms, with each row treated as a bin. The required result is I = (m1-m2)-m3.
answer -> -634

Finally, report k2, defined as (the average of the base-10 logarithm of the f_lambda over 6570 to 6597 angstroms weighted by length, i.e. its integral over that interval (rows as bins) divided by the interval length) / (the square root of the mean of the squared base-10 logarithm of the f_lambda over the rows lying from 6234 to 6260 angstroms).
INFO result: 1.02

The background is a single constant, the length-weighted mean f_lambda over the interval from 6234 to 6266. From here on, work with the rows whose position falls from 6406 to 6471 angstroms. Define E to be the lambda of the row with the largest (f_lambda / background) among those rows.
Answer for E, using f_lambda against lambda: 6466.44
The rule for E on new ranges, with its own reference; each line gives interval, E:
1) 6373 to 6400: 6374.78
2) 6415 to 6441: 6439.69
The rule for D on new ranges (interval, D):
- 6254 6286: 6284.42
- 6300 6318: 6316.33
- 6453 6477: 6457.51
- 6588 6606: 6604.88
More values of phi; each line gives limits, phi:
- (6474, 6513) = 6511.26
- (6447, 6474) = 6466.44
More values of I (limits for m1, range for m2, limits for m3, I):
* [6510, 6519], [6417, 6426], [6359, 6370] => -35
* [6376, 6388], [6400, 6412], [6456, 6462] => -34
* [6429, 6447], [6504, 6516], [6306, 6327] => 246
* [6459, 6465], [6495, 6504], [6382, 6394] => -178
